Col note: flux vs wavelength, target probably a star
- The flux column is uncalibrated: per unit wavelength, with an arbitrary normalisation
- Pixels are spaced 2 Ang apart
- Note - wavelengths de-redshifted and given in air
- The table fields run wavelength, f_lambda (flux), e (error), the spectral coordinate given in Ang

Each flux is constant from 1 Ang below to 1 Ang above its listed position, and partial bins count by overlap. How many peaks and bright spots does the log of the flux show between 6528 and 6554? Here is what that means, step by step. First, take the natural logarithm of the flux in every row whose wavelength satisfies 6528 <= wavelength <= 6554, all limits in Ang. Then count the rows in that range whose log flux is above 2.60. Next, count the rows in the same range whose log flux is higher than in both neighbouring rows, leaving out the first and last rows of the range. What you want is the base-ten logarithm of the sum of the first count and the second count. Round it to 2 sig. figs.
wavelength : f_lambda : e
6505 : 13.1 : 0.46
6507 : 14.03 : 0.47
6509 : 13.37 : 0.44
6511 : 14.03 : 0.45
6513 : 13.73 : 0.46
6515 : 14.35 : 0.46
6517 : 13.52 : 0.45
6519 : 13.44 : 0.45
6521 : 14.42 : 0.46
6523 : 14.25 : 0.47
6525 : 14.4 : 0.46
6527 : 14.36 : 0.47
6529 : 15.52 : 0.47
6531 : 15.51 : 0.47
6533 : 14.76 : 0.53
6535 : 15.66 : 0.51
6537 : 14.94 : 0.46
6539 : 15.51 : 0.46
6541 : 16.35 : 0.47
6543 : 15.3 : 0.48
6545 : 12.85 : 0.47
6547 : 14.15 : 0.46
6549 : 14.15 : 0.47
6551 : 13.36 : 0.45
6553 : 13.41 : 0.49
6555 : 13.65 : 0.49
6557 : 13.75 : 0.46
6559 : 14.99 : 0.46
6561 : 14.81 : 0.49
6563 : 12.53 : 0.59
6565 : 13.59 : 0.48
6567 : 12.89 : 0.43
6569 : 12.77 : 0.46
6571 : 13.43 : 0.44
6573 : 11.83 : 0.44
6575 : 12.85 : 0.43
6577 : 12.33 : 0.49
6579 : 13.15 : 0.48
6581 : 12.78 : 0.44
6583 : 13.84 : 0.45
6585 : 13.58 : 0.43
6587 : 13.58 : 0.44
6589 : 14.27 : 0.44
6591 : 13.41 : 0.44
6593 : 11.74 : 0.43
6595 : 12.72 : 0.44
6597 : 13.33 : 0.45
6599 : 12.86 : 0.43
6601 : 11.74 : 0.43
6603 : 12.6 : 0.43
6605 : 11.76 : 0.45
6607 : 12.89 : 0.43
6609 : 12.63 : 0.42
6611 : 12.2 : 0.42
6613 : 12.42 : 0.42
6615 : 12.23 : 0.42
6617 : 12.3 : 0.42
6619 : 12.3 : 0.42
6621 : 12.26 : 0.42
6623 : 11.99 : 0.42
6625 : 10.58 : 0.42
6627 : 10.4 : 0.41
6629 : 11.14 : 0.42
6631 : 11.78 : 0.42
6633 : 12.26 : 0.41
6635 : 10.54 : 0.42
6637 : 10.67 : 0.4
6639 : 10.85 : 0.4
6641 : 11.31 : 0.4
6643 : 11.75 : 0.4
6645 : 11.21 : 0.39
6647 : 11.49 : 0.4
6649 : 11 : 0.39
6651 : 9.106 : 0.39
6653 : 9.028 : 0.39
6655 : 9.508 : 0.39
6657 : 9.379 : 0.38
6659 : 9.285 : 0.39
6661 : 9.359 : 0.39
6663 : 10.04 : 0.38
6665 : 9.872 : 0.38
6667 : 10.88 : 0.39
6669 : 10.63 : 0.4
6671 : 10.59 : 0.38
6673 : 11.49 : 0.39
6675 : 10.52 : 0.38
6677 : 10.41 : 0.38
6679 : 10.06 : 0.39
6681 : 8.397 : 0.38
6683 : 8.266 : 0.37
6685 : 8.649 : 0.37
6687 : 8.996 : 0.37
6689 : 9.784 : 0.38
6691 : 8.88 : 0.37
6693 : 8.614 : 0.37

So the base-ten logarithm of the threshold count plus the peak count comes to 1.1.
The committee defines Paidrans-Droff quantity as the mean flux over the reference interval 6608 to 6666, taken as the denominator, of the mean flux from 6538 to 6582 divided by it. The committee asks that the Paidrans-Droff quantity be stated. 1.24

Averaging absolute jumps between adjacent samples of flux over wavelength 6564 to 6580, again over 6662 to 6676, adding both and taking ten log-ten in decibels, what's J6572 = 1.2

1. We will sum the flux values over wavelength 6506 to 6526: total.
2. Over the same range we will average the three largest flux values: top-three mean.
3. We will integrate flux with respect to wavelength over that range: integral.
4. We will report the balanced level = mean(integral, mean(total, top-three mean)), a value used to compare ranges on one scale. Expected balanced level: 178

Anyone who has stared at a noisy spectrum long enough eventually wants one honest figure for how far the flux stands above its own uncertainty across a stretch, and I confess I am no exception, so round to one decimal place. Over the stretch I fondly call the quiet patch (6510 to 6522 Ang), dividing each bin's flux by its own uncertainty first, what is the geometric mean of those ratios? 30.6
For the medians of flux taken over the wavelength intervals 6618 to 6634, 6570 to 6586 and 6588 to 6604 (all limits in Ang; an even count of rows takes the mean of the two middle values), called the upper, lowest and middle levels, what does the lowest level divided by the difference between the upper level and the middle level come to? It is -14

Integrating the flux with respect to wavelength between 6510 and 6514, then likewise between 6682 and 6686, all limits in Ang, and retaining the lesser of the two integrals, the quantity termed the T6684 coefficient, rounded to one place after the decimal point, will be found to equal 33.8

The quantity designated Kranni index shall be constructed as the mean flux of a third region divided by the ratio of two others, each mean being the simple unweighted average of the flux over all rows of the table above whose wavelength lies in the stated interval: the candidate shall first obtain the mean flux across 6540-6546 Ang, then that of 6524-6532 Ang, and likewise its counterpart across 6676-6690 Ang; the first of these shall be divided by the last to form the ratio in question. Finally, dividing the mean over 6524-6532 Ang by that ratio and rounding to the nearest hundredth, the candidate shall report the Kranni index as 9.29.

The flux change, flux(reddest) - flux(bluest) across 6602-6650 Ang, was -1.6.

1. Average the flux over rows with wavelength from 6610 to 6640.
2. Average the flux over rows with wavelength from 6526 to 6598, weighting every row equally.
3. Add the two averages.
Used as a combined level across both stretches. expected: 25.4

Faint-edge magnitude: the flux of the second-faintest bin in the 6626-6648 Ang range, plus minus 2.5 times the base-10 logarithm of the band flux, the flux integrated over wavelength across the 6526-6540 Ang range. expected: 4.7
